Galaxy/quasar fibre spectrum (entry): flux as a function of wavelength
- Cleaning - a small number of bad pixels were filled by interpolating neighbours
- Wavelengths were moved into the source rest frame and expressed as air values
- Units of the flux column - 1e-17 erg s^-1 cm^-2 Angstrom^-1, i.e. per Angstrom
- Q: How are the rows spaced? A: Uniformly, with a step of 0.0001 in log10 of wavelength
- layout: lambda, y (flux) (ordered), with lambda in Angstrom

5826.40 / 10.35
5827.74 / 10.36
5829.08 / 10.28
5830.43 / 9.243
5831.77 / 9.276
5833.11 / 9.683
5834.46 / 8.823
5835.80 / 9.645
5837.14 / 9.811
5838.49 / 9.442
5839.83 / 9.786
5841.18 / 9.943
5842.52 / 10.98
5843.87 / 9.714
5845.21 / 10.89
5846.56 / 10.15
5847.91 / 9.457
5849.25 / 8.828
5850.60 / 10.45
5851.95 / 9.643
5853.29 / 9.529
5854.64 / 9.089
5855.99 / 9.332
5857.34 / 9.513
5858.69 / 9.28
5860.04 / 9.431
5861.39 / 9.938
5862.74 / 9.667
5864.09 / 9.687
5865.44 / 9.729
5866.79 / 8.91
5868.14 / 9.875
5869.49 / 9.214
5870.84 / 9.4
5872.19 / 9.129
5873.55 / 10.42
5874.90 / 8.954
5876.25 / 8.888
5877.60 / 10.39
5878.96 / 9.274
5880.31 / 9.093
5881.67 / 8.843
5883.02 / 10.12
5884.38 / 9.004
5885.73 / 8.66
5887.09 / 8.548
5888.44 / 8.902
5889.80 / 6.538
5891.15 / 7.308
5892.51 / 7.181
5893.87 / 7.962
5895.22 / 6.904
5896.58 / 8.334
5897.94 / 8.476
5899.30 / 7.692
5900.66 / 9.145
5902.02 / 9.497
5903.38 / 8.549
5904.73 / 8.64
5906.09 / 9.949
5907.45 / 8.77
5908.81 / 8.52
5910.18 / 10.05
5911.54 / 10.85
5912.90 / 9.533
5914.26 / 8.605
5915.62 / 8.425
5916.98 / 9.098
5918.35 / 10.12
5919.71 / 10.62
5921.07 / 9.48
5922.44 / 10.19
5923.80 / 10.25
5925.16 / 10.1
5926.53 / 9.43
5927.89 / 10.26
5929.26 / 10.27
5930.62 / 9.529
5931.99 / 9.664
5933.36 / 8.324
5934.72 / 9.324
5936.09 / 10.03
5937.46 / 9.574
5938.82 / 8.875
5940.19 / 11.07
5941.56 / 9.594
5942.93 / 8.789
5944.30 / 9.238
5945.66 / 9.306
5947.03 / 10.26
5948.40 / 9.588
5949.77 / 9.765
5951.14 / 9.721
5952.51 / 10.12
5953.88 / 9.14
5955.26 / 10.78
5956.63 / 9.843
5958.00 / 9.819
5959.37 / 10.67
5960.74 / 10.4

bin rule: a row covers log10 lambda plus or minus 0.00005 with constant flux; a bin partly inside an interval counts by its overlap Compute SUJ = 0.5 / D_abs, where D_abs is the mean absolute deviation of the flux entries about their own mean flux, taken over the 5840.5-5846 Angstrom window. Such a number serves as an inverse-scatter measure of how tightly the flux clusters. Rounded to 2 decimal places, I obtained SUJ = 0.90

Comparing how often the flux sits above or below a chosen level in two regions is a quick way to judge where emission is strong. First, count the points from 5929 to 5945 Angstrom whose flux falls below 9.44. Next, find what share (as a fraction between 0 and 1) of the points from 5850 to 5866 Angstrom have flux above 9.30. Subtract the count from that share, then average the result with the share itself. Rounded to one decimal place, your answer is -1.7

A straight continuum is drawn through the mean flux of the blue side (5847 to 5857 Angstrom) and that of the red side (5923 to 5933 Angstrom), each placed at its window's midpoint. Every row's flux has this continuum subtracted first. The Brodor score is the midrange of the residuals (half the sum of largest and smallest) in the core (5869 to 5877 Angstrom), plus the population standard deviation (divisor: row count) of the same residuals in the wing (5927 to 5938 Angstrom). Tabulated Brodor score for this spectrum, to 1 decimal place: 0.6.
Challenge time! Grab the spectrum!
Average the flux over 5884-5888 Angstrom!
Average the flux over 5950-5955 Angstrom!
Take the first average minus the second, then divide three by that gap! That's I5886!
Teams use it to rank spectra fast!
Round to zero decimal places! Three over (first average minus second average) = -3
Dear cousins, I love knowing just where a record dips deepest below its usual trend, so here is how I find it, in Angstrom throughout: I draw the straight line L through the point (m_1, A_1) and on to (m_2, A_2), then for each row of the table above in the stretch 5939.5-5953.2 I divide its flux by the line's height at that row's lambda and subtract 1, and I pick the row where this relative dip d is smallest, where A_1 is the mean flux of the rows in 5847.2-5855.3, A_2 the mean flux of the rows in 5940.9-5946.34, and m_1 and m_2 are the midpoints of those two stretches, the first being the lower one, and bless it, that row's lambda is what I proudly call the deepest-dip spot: 5942.93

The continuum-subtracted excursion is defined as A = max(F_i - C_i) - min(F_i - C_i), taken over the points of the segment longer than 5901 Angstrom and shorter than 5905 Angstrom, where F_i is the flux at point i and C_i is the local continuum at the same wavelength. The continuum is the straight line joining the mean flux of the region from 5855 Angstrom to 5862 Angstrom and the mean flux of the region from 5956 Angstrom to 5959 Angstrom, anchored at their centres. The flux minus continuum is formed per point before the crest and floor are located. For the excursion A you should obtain 1.0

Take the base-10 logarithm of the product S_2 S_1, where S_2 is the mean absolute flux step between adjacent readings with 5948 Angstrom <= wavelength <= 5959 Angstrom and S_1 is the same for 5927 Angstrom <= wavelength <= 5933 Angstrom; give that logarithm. -0.75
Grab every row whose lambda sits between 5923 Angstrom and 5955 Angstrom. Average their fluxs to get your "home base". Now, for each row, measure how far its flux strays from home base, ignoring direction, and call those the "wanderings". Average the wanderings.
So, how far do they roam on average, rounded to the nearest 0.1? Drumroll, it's 0.5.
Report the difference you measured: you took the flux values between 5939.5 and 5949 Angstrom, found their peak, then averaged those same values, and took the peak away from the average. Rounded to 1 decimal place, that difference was -1.4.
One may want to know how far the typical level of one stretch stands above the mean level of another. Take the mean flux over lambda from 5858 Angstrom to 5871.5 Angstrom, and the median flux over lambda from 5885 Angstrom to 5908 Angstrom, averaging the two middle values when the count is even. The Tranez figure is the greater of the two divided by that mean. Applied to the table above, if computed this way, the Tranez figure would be 1.000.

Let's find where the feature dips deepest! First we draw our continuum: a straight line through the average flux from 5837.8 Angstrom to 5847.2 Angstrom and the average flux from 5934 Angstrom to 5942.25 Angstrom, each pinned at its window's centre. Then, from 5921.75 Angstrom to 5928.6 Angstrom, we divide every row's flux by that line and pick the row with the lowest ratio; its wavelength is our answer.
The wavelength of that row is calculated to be 5926.53 Angstrom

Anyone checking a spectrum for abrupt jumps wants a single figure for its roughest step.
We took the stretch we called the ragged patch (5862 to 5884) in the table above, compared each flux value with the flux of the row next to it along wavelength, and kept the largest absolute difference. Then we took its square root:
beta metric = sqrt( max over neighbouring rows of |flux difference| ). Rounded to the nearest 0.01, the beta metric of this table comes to 1.23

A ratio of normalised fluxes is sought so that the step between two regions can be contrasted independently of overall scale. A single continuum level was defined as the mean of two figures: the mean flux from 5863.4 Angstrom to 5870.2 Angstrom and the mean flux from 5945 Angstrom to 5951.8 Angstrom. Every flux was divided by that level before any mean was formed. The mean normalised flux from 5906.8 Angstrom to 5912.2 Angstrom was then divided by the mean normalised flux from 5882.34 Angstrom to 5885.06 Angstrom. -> 1.00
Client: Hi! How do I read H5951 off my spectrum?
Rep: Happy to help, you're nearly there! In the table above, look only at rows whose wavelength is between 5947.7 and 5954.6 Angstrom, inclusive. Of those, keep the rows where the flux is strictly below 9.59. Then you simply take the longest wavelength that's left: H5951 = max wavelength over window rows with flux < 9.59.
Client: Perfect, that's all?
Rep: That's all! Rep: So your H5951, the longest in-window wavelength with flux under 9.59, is 5953.88 Angstrom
